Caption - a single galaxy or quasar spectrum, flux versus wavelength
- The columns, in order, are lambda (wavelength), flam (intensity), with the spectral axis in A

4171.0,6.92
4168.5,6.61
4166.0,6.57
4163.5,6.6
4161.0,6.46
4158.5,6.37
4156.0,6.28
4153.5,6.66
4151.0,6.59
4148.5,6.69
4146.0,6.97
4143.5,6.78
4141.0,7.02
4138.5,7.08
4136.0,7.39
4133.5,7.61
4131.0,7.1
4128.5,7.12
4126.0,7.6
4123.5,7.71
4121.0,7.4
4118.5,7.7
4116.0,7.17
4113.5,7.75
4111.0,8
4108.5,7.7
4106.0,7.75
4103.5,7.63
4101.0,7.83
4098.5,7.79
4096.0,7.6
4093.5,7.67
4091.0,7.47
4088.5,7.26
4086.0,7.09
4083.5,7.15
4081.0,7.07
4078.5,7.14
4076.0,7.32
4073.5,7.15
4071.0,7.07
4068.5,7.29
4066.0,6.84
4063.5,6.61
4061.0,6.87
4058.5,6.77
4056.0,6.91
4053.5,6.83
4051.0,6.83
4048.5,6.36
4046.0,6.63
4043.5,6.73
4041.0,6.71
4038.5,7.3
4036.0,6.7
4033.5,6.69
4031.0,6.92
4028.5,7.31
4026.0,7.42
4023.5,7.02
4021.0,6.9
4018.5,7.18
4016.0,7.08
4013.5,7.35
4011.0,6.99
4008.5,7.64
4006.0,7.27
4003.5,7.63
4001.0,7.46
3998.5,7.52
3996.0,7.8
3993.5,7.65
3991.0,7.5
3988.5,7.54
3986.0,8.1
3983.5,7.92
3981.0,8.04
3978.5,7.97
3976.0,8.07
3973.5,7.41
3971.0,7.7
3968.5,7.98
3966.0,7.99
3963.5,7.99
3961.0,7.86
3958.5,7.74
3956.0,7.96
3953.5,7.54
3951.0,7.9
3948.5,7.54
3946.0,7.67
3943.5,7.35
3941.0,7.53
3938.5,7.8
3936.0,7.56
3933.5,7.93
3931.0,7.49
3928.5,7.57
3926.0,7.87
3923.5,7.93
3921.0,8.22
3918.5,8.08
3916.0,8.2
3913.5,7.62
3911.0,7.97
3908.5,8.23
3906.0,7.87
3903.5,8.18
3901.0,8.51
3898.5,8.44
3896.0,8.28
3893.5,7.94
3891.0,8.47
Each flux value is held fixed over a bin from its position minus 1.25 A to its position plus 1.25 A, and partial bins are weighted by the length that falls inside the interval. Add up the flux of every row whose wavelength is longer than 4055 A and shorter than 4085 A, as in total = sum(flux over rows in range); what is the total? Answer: 84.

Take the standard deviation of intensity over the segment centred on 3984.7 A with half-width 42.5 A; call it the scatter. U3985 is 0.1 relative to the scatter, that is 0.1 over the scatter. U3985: 0.30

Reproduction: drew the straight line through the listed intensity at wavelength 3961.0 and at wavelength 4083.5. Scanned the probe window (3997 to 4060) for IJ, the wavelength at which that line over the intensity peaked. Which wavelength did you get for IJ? 4048.5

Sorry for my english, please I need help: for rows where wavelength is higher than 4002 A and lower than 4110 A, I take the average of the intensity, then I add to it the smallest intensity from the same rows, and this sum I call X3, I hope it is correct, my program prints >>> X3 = 13.5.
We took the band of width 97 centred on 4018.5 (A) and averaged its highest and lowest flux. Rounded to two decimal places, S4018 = 7.23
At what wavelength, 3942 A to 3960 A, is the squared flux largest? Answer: 3956.0 A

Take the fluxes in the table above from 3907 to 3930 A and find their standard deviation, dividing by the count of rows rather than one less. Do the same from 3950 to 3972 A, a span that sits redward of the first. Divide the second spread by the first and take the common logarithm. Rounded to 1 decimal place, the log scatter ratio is -0.2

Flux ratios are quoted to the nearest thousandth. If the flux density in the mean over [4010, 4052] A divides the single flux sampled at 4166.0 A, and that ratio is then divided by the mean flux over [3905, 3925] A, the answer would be 0.118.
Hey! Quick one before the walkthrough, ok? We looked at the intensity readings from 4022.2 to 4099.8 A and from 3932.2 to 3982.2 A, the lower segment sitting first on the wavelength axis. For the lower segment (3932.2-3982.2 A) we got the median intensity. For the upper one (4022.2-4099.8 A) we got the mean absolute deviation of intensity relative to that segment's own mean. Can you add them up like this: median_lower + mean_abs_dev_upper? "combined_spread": 8.11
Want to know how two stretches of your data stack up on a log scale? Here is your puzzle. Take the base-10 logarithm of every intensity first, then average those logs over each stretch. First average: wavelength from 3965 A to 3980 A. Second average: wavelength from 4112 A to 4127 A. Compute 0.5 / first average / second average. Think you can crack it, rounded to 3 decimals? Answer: 0.636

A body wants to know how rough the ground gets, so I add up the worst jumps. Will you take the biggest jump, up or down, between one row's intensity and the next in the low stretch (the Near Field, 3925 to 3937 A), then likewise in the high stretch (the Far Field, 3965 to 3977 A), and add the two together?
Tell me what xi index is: 1.1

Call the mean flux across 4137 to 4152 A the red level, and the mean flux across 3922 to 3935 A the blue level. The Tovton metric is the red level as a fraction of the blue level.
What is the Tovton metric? 0.88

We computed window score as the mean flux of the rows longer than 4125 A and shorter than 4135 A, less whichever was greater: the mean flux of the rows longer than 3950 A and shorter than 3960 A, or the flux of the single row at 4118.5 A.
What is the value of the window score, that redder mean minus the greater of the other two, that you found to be -0.43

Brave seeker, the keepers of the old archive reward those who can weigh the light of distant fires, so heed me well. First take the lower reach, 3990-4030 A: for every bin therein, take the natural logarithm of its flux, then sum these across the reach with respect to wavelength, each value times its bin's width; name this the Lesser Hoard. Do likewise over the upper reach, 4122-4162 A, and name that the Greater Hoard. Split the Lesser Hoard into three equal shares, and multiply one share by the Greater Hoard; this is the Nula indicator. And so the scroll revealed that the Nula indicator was 2063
